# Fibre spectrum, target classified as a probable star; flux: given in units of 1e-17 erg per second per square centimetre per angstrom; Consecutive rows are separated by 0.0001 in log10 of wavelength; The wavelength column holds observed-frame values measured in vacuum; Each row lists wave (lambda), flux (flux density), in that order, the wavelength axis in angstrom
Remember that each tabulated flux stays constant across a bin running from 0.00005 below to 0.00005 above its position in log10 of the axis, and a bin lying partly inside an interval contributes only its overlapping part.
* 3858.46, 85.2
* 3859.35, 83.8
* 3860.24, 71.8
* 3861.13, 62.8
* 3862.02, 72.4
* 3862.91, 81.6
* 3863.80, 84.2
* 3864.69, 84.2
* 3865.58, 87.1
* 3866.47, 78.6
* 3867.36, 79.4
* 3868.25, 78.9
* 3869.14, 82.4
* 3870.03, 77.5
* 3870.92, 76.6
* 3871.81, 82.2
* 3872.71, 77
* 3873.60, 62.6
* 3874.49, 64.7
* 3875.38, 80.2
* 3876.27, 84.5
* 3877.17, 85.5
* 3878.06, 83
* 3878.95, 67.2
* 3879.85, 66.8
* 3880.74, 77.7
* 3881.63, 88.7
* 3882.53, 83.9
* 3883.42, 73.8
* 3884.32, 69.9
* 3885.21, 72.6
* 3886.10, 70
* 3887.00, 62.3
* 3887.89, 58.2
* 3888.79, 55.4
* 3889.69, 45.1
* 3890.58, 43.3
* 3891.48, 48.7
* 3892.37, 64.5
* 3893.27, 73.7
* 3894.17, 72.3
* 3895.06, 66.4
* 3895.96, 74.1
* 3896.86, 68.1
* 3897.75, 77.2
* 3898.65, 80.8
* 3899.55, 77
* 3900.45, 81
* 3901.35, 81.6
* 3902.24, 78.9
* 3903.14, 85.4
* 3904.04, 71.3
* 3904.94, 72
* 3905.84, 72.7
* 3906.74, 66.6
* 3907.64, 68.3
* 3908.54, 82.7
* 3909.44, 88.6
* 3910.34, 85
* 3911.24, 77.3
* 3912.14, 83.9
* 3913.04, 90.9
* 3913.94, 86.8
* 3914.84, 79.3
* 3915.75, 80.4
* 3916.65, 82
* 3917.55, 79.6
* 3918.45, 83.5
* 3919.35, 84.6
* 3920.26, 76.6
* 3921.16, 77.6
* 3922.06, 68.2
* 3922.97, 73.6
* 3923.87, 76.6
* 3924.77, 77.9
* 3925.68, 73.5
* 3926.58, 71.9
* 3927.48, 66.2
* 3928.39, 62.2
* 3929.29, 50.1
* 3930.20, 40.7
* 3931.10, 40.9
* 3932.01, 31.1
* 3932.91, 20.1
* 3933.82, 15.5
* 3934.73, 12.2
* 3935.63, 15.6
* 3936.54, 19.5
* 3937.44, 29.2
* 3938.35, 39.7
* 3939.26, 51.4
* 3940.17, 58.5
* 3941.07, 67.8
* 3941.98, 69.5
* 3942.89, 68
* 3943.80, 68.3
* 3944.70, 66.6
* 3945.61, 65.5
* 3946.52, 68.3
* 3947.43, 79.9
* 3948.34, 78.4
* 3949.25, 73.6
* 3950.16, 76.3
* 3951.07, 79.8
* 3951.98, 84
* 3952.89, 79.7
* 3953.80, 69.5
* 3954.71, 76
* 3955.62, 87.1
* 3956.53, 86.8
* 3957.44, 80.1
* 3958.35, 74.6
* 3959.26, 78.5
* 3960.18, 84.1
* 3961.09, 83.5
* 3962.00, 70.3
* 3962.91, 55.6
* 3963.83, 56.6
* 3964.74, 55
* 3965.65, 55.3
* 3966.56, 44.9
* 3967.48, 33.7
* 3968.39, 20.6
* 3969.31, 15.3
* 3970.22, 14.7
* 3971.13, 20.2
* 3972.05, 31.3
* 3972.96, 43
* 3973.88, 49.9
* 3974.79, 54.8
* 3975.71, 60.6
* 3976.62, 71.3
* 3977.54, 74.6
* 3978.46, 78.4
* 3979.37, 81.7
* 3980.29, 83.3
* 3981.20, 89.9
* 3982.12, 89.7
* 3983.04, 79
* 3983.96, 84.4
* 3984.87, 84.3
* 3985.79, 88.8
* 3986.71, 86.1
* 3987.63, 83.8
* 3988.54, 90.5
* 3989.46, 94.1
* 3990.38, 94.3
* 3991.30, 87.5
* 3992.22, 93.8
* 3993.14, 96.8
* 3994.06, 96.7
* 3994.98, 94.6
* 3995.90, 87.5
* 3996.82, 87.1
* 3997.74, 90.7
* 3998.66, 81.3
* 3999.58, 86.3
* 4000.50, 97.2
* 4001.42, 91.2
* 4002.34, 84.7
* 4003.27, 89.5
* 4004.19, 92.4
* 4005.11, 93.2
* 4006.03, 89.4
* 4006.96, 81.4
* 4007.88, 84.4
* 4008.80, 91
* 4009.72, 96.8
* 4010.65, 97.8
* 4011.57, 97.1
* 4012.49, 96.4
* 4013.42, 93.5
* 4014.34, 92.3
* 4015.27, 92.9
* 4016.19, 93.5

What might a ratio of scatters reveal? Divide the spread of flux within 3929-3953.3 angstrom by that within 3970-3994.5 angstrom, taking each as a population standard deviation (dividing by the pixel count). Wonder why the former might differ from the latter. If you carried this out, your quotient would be 1.0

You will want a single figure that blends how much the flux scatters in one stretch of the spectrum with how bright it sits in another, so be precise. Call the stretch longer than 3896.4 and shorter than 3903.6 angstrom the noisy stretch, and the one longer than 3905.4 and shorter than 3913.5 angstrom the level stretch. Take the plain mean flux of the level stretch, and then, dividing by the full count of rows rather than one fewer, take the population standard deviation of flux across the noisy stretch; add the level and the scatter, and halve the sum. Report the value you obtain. 42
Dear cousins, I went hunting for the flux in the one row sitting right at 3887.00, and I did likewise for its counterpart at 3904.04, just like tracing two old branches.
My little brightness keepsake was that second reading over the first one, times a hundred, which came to 114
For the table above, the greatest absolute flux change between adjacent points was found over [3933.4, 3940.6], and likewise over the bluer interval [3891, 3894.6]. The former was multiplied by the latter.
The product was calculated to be 185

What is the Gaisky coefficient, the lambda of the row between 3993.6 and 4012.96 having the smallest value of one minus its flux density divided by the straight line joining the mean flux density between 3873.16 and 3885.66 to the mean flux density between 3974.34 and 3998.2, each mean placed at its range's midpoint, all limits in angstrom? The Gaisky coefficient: 3994.06 angstrom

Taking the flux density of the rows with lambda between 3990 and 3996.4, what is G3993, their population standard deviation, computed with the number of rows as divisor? 3.7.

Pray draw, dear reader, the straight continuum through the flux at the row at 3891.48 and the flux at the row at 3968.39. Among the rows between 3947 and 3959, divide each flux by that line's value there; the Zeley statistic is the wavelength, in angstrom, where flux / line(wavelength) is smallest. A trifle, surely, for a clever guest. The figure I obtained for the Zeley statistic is 3949.25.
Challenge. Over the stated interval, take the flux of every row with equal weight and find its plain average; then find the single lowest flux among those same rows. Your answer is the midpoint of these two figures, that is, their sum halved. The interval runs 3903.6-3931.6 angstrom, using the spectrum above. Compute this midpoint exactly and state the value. 57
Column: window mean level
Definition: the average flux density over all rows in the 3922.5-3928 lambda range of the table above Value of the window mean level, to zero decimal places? 73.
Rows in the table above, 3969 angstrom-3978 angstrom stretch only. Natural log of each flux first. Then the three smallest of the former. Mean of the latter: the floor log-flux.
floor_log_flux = 2.8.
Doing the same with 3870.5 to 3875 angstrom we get 4.2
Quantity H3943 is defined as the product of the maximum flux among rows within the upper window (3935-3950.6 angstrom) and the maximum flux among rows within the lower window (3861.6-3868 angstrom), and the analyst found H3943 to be 6959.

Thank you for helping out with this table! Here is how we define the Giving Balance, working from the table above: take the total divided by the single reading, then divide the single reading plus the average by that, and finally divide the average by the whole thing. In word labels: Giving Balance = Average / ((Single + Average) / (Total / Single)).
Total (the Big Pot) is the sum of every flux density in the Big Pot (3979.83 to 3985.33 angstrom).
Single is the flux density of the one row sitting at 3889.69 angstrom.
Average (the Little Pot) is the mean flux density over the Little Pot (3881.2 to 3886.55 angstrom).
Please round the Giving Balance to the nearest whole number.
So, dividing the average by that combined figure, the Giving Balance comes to 7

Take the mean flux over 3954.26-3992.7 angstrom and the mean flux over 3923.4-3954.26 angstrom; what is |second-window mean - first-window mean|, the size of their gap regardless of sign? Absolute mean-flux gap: 11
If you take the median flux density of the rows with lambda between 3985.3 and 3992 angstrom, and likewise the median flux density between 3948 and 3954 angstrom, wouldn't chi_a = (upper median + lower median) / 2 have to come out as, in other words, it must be 84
